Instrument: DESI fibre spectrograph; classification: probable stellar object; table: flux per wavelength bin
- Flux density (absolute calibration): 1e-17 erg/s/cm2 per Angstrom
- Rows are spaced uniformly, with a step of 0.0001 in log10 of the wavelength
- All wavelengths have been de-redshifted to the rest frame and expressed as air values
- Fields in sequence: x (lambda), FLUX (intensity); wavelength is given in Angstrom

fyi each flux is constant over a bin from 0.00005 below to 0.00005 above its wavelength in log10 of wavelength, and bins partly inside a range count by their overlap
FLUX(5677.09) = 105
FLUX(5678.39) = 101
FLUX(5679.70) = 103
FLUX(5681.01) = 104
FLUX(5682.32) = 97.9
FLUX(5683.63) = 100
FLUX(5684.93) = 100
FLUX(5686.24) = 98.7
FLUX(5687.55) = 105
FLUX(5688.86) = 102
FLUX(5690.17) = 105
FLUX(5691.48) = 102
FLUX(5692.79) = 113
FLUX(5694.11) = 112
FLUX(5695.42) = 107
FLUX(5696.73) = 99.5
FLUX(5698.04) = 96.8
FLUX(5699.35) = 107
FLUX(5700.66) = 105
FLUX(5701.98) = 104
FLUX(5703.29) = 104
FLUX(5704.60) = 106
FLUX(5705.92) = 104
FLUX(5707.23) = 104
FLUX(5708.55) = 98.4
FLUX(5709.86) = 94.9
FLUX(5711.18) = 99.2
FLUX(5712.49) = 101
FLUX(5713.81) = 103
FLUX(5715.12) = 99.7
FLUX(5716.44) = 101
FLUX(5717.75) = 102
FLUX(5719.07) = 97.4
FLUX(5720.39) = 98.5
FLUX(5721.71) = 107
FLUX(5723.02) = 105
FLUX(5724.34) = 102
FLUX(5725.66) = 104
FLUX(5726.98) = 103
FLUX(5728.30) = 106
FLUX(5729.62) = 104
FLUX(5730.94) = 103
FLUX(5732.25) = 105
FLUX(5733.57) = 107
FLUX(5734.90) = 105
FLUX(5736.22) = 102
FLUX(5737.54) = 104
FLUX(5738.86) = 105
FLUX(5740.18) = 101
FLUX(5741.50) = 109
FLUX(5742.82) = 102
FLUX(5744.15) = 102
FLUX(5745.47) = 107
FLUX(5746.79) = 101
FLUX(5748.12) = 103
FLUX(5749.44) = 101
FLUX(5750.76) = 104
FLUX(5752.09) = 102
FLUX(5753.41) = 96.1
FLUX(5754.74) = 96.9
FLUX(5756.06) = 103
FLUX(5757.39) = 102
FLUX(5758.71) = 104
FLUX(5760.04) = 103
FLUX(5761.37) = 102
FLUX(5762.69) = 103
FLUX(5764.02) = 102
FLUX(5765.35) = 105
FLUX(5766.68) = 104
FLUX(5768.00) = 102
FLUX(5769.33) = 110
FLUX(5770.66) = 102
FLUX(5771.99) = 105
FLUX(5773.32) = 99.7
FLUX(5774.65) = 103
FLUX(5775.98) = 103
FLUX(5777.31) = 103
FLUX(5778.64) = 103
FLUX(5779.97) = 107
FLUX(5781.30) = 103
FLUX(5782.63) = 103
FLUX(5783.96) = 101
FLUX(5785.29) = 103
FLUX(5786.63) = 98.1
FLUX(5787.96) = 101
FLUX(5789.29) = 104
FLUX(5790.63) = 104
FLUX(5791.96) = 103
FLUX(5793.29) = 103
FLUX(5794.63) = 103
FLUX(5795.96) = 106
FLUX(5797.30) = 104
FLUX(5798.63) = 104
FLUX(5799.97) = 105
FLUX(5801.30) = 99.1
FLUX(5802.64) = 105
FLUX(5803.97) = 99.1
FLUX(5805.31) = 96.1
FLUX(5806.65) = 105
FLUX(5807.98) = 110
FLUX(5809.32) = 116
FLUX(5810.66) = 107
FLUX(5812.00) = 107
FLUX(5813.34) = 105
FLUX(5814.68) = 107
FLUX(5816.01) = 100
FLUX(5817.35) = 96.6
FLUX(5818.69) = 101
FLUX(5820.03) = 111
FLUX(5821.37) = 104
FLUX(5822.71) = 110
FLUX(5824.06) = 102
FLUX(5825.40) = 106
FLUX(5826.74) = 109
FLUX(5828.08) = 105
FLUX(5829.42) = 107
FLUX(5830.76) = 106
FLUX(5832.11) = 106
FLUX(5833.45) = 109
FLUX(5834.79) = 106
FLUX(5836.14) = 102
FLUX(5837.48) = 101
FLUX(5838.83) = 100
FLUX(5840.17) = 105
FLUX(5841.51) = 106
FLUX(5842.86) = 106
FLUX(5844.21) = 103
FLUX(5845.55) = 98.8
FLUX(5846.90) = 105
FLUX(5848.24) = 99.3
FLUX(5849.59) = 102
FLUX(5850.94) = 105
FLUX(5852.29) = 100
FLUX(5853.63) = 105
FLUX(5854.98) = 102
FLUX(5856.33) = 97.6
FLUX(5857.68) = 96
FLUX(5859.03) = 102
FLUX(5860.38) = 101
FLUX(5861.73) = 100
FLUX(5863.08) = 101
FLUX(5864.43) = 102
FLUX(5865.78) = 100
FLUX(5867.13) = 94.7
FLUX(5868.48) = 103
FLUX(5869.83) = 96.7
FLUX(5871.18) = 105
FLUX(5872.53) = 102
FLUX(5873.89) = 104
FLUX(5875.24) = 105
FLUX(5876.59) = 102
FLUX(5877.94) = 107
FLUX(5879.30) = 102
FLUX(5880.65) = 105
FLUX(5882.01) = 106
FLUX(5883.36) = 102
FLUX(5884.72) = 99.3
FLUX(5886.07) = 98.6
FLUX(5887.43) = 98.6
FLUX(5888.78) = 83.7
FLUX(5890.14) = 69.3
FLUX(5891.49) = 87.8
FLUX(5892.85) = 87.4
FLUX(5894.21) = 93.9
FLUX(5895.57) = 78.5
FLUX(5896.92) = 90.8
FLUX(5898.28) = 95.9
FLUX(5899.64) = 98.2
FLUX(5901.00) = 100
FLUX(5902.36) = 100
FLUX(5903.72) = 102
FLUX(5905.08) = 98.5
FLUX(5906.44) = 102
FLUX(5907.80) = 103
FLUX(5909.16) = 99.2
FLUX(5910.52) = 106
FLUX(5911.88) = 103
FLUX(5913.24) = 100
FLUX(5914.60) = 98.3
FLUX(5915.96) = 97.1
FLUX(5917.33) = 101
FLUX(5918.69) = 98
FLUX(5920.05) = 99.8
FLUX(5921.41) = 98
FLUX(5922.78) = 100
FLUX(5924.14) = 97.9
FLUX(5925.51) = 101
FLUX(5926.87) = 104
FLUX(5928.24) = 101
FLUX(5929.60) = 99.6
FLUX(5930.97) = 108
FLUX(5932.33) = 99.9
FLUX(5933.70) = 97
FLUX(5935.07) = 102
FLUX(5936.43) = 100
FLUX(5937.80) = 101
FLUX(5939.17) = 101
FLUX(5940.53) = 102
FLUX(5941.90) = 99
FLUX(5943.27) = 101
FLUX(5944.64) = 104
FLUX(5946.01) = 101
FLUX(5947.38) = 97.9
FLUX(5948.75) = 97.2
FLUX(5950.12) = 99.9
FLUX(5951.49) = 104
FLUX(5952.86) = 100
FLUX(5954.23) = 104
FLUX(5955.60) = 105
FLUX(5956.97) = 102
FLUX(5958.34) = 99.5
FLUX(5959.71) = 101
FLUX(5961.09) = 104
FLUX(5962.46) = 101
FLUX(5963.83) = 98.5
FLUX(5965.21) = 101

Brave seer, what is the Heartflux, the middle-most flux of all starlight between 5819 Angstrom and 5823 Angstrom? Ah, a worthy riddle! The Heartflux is 110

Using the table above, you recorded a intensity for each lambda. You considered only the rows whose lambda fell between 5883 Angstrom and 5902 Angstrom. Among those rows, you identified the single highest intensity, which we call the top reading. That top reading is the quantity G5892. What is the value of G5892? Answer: 102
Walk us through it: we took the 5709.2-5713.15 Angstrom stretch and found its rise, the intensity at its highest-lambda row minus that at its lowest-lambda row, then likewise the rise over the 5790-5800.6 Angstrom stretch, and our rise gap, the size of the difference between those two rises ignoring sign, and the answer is 5.1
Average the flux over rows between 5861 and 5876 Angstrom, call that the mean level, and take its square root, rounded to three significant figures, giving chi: 10.1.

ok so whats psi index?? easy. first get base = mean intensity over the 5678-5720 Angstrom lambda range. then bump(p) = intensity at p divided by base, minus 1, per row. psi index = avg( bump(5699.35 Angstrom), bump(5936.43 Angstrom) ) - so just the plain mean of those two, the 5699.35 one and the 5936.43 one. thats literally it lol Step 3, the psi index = 0.011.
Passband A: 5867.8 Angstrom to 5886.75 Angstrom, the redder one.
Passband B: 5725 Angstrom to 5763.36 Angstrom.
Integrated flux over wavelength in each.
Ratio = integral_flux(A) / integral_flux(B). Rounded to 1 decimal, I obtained 0.5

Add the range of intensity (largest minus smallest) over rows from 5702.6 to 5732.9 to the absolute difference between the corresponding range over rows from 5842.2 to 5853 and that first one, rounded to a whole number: 17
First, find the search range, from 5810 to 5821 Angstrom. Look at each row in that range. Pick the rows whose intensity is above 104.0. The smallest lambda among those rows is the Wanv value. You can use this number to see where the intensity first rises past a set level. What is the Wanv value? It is 5810.66 Angstrom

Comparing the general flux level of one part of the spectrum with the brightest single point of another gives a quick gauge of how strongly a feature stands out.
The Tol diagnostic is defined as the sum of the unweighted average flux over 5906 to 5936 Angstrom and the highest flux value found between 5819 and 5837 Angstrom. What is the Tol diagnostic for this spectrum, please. 212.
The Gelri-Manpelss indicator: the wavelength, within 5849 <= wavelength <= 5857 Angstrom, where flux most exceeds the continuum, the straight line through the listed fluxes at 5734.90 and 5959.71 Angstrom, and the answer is 5853.63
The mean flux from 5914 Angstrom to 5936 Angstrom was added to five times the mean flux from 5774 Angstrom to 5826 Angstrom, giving 620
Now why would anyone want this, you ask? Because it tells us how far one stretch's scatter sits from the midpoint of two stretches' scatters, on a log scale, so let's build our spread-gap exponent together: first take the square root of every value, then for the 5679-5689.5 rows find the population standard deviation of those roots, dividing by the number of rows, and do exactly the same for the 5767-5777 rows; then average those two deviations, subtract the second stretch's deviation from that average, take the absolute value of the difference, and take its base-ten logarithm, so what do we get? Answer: -1.85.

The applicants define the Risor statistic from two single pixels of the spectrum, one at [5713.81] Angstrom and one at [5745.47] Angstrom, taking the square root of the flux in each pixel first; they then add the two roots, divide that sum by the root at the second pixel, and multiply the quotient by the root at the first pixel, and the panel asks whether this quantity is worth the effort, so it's 20.1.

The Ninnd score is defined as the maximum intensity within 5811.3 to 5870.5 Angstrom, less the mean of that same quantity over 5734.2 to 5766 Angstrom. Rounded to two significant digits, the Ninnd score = 8.3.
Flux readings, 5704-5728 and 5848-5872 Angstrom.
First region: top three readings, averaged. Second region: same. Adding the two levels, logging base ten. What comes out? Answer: 2.324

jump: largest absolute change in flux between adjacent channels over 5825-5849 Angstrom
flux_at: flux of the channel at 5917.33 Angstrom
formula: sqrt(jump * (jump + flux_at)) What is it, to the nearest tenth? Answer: 25.8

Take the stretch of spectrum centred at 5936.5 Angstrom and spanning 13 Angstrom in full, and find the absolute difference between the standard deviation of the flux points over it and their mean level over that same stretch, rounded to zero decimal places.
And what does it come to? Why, 98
